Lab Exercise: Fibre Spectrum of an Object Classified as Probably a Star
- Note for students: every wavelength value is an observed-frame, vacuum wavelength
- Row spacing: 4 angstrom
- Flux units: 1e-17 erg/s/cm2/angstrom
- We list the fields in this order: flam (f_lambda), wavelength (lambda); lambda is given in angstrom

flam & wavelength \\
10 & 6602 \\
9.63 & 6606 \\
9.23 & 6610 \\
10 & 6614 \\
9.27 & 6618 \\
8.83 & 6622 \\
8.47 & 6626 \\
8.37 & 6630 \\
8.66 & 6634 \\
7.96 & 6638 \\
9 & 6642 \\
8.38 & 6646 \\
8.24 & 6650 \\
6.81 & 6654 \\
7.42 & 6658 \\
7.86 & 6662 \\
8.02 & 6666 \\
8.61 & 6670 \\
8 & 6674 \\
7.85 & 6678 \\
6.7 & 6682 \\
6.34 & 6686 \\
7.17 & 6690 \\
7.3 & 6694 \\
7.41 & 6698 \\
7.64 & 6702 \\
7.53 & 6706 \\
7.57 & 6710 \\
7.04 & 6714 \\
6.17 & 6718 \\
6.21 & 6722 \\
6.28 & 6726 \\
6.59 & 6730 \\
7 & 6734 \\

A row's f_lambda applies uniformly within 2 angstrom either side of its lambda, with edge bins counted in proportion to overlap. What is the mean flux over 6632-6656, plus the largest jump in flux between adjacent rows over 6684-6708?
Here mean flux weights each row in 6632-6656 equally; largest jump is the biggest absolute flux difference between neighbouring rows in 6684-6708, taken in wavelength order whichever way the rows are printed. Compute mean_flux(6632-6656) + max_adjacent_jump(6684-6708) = 9.0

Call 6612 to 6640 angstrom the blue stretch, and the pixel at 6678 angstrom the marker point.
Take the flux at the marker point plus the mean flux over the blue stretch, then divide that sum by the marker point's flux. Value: 2.12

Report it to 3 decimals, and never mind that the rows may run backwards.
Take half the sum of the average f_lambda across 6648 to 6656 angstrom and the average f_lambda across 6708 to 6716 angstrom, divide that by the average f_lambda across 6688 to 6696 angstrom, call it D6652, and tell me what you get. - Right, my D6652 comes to 1.025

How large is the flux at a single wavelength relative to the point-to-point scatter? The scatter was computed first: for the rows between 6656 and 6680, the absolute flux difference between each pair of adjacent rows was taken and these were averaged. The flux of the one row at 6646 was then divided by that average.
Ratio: 21.5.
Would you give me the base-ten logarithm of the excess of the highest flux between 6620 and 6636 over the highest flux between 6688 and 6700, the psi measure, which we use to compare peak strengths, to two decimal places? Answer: 0.15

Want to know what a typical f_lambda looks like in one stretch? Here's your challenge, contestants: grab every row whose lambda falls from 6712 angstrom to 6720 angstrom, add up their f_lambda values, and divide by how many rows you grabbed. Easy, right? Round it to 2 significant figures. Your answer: 6.6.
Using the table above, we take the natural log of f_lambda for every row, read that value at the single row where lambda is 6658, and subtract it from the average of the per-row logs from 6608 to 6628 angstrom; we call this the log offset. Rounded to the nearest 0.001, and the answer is 0.209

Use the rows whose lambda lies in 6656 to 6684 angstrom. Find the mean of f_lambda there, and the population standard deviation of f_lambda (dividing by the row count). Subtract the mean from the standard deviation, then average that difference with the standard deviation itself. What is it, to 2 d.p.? -3.34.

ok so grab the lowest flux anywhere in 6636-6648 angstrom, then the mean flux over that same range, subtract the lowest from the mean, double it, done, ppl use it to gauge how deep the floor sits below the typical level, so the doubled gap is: 0.97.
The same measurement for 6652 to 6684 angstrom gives 1.92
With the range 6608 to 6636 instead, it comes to 1.21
